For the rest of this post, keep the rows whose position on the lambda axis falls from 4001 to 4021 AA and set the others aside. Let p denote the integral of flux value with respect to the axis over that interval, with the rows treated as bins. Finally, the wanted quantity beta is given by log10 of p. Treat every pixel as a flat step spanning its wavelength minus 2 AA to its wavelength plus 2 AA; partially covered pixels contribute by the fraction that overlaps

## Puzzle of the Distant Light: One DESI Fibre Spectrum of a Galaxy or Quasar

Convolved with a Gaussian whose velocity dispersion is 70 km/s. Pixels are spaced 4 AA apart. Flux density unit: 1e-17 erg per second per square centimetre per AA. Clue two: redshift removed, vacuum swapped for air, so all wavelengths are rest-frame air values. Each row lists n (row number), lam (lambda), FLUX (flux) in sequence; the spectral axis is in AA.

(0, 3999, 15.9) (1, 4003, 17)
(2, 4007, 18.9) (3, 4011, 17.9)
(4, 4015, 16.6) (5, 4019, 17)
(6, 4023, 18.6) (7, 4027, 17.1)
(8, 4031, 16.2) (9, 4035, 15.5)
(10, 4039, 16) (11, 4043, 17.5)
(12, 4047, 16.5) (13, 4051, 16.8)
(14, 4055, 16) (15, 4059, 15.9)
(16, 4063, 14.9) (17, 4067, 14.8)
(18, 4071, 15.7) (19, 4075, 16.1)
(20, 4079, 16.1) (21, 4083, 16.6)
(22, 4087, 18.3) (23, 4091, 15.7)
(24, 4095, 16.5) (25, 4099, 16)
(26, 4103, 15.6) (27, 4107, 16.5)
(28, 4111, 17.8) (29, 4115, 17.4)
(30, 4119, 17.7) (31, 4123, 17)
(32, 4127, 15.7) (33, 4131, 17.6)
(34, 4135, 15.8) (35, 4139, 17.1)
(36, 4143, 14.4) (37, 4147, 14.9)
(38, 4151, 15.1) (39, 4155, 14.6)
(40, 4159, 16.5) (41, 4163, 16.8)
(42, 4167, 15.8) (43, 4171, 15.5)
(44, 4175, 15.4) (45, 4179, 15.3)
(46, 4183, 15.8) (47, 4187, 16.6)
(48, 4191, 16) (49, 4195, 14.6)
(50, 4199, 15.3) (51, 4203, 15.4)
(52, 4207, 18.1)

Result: 2.54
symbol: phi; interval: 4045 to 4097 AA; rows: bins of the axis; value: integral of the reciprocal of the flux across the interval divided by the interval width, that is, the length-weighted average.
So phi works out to 0.0621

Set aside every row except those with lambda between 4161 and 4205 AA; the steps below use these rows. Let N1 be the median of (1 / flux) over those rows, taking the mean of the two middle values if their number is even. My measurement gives 0.065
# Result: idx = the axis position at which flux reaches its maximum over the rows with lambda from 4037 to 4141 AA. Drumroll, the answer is 4087 AA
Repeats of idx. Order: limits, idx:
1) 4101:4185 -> 4111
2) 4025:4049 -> 4043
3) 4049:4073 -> 4051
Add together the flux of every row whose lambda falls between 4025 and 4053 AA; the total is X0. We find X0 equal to 116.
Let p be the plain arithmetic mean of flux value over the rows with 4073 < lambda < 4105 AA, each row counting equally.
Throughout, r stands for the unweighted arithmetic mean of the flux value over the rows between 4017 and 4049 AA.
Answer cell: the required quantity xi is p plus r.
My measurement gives 33.2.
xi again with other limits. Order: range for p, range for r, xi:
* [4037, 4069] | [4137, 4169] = 31.7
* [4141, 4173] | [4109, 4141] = 32.5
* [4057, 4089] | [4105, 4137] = 33.0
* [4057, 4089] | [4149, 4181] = 31.7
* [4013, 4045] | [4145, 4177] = 32.4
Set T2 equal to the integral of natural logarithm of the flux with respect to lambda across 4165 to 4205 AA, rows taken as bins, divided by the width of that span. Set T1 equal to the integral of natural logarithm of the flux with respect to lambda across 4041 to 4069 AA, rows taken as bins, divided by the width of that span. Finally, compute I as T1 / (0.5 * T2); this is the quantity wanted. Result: 2.022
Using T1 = 2.77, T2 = 2.74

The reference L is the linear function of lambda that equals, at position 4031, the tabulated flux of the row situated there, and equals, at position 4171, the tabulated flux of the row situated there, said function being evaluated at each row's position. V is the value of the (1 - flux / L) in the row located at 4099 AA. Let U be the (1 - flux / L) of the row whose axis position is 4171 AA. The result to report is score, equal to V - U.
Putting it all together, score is -0.01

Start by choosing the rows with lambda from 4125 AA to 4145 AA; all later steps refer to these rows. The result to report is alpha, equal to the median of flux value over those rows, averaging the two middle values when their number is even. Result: 15.8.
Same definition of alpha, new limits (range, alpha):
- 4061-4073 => 14.9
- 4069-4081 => 16.1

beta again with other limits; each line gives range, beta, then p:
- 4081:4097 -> 2.43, 268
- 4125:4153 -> 2.65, 442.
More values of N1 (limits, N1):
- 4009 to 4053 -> 0.060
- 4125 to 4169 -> 0.063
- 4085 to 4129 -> 0.061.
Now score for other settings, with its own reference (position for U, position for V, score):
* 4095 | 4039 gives 0.05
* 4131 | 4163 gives 0.04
